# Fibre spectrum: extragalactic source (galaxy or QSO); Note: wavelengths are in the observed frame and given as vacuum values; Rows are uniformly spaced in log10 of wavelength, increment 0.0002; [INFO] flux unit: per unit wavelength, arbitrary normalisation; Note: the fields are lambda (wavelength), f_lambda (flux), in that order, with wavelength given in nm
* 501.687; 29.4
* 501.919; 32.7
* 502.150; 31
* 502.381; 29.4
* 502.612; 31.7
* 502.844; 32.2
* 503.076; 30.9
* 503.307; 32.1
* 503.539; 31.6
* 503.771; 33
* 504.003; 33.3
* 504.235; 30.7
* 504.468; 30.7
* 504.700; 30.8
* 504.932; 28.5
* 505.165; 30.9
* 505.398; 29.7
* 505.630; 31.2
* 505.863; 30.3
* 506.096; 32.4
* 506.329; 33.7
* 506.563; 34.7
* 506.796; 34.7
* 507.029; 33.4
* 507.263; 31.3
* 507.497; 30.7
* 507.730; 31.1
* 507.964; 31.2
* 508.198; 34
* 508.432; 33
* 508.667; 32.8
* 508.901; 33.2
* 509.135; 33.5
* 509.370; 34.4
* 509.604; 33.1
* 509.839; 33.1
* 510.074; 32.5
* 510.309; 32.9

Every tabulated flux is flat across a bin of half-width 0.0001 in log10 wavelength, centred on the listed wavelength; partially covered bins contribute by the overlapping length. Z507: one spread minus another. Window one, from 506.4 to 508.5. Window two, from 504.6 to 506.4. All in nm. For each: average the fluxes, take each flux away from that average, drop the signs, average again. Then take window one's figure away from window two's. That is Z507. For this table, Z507 -0.30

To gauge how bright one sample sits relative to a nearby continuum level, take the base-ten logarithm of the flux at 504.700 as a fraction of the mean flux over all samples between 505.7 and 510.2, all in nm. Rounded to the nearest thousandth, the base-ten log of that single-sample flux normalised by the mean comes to -0.027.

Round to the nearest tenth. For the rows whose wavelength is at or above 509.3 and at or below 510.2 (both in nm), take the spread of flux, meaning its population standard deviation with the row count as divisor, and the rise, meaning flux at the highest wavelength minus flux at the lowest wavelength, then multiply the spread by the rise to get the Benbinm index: -1.3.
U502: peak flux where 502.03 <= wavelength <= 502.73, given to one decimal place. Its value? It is 31.7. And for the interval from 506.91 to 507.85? 33.4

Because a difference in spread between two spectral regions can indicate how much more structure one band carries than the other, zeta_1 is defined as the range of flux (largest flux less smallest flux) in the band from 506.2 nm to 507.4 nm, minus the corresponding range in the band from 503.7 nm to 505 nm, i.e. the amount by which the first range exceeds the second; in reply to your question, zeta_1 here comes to -1.4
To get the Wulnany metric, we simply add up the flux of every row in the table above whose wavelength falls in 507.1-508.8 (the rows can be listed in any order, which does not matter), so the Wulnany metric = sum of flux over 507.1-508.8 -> 224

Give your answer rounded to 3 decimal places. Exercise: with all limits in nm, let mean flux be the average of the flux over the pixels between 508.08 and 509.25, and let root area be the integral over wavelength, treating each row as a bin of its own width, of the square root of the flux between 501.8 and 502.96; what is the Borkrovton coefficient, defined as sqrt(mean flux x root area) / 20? 0.735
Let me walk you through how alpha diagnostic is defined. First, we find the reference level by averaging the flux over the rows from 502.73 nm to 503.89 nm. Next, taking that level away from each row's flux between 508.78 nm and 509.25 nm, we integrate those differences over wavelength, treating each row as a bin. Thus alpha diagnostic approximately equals 0.65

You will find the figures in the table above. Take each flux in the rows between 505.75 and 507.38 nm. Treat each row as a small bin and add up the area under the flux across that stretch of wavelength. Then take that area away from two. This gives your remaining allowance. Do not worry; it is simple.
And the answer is -52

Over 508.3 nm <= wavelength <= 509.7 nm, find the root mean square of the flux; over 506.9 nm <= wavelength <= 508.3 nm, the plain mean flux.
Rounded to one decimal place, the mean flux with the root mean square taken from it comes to -1.4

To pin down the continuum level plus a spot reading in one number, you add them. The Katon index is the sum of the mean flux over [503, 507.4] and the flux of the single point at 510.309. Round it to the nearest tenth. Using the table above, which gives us 64.7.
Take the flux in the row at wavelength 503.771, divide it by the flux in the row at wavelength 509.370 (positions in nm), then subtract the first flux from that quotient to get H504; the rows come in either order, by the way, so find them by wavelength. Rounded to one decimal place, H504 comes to -32.0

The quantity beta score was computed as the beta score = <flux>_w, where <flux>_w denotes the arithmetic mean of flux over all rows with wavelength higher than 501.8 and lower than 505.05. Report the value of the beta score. 31.3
